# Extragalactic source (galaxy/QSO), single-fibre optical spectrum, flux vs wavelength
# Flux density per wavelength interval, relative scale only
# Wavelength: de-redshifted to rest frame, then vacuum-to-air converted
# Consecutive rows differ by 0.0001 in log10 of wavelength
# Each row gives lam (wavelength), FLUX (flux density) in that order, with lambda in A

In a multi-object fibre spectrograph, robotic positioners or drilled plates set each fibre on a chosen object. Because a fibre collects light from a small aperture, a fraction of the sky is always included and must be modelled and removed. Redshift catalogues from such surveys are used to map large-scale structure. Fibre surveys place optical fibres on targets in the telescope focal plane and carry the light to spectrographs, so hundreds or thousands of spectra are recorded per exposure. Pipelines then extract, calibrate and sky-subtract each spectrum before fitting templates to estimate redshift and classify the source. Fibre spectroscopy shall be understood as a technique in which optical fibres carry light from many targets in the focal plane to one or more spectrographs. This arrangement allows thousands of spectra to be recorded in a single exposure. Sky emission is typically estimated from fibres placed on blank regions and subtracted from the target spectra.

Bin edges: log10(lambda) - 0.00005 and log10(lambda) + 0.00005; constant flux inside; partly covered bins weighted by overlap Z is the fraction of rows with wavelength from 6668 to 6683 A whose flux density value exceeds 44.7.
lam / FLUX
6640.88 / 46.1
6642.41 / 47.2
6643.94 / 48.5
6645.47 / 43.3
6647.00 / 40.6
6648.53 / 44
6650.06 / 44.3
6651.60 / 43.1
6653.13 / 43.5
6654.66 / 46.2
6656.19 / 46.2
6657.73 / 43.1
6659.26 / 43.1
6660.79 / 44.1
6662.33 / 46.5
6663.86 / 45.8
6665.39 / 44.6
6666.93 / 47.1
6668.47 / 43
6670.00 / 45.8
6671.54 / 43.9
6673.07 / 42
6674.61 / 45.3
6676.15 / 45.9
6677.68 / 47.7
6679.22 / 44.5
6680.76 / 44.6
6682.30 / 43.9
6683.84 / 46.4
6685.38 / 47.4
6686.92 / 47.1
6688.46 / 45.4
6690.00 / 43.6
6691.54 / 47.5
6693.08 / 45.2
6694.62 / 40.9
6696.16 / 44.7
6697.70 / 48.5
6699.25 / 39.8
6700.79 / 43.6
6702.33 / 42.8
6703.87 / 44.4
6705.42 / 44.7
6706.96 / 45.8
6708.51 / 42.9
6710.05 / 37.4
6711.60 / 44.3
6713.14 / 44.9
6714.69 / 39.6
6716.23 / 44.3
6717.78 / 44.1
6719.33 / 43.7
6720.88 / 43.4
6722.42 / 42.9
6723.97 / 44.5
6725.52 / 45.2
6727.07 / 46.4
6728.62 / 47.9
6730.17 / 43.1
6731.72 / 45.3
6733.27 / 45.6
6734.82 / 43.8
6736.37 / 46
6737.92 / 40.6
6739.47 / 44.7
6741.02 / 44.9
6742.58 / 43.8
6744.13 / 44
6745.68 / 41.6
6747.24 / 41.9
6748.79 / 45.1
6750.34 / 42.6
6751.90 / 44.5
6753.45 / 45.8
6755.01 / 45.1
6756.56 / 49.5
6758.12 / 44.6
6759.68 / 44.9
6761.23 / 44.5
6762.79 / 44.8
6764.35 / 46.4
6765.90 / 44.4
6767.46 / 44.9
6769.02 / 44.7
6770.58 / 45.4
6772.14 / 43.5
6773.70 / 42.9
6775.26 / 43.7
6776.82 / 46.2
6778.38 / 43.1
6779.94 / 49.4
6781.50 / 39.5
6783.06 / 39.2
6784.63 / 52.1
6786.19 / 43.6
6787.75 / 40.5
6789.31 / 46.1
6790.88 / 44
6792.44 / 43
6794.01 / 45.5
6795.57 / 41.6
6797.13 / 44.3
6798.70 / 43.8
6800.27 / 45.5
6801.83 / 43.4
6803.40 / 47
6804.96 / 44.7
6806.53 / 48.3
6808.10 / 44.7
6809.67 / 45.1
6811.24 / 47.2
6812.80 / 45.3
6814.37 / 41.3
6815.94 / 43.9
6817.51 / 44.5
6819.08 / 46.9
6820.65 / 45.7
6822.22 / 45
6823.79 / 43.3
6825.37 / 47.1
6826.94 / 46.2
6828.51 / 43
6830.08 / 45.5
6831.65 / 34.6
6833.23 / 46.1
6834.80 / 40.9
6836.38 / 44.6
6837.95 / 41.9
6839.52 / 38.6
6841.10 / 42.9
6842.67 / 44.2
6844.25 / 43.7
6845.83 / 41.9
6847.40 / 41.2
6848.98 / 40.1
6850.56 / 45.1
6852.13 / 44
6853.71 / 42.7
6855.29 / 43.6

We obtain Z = 0.40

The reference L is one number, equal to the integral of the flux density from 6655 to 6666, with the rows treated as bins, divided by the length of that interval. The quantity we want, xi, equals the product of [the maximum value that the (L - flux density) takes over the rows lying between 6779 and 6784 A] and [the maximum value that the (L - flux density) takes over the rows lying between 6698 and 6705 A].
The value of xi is 29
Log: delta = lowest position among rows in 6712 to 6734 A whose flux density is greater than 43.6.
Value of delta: 6713.14 A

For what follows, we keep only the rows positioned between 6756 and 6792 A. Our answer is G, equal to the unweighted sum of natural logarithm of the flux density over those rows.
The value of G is 87.3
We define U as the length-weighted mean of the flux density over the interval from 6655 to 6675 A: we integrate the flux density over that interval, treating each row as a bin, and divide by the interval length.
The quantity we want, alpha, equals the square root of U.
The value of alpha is 6.684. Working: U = 44.7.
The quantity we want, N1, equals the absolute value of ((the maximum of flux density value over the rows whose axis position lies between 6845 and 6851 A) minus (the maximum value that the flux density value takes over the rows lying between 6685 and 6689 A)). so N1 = 2.3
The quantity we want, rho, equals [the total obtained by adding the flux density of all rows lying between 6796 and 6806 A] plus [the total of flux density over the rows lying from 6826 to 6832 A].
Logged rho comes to 438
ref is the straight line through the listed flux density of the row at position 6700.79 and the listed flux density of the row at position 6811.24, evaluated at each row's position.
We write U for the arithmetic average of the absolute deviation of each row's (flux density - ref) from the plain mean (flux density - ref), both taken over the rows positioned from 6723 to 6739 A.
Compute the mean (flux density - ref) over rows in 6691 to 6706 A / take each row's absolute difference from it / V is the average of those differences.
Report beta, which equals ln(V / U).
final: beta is 0.28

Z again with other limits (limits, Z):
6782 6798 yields 0.30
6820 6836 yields 0.60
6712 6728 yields 0.30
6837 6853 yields 0.10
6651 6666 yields 0.40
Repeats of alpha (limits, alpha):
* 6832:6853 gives 6.522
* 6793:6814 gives 6.709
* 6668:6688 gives 6.725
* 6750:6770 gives 6.722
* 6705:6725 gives 6.578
